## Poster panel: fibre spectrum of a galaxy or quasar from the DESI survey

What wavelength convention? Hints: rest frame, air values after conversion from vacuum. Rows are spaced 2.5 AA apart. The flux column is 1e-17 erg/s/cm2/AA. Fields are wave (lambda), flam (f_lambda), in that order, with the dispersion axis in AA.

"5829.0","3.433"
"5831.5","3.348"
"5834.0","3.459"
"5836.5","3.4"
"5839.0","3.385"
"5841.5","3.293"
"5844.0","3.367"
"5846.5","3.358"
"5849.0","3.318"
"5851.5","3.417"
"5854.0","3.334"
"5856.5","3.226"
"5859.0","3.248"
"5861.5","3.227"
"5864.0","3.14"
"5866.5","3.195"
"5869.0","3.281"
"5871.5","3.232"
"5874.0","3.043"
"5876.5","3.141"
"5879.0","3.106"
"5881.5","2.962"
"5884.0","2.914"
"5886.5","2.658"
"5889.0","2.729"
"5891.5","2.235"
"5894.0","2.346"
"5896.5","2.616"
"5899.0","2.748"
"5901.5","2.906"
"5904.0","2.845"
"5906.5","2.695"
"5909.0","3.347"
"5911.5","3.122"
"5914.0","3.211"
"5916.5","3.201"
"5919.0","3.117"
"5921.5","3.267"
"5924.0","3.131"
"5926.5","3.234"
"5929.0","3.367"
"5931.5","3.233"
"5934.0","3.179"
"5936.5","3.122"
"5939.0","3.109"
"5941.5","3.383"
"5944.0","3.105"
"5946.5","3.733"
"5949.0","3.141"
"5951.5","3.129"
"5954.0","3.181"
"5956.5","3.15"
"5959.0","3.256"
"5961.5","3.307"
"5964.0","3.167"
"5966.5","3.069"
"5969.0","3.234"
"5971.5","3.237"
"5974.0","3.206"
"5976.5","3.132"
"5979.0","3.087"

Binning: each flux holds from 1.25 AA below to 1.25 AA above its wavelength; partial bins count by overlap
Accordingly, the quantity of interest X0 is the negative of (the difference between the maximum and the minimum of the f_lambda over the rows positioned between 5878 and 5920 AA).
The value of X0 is -1.11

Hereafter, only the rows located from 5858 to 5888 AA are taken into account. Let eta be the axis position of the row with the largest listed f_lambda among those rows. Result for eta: 5869.0 AA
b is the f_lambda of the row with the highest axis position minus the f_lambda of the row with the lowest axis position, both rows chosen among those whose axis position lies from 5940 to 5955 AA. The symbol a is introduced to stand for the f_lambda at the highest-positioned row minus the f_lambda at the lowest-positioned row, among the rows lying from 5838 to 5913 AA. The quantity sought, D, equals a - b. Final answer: -0.06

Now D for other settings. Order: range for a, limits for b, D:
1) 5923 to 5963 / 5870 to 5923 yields 0.14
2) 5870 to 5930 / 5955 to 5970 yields 0.05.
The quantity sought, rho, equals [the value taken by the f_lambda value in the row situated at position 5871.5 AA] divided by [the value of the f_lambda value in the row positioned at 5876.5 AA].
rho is 1.03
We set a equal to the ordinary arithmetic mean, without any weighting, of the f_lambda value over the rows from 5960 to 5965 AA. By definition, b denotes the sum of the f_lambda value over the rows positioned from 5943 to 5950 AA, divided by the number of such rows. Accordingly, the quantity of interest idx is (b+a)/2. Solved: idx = 3.28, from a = 3.24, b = 3.33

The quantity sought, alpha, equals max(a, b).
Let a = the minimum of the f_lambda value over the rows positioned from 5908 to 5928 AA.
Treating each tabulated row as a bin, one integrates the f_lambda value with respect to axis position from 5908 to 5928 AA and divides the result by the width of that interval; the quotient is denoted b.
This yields 3.204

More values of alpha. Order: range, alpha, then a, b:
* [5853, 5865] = 3.235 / 3.14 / 3.235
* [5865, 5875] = 3.190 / 3.043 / 3.190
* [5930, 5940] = 3.167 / 3.109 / 3.167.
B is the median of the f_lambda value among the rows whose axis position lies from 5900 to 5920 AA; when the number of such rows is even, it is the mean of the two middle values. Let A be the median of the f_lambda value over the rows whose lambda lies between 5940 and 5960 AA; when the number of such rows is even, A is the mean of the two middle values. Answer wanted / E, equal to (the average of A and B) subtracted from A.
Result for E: 0.023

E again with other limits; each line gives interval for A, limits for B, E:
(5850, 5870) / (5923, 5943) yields 0.016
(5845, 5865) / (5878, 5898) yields 0.295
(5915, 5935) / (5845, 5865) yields -0.033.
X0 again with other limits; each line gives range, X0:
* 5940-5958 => -0.63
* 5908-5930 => -0.25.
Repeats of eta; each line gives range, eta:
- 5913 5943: 5941.5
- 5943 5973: 5946.5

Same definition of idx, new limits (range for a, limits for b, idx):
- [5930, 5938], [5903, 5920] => 3.13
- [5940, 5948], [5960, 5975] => 3.31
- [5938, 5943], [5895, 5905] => 3.01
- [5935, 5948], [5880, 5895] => 2.97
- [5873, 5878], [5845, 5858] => 3.21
